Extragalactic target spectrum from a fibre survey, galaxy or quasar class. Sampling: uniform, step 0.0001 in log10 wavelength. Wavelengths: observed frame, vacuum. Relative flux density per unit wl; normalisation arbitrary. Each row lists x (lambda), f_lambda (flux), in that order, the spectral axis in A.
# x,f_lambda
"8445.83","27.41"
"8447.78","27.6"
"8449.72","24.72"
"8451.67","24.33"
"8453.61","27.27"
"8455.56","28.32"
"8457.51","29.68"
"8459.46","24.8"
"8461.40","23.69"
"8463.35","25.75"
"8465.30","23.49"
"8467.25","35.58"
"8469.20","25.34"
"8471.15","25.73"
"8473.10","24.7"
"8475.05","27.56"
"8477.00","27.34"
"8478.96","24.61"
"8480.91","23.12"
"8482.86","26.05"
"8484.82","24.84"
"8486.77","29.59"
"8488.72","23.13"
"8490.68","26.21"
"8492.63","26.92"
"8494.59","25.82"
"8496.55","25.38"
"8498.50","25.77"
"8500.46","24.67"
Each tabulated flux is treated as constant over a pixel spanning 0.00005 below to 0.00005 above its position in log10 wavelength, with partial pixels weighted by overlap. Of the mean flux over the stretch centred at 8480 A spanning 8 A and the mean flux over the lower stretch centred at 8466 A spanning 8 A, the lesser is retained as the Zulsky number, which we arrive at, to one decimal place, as 25.3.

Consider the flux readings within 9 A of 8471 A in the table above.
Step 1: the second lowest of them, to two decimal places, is 24.61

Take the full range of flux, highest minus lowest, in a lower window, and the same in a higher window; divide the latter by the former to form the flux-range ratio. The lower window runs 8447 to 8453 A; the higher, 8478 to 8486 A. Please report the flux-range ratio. 0.90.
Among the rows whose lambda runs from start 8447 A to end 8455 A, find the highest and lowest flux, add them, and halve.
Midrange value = 26.0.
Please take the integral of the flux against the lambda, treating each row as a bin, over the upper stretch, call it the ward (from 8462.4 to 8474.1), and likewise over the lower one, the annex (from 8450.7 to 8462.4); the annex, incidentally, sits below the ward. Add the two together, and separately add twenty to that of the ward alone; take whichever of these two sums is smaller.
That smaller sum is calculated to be 333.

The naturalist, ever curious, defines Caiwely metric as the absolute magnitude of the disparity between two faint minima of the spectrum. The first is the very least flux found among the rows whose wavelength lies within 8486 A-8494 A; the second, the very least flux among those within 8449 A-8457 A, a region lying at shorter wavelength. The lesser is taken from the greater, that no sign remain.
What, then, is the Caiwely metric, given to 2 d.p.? 1.20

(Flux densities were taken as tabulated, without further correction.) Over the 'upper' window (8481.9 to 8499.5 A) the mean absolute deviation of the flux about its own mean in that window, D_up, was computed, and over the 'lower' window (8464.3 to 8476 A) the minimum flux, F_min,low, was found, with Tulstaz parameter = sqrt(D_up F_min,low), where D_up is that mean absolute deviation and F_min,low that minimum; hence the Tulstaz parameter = 5.1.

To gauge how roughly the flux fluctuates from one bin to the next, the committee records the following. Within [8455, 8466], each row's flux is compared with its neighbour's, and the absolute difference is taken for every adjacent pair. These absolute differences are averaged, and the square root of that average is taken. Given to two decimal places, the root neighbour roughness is 1.53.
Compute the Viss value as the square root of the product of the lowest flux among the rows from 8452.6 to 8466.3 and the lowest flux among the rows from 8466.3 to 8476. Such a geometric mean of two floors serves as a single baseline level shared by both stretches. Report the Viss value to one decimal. 24.1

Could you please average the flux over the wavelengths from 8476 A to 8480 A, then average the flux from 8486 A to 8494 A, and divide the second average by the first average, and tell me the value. 1.02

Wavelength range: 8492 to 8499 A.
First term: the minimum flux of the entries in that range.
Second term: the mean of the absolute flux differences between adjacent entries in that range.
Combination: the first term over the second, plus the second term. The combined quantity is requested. 40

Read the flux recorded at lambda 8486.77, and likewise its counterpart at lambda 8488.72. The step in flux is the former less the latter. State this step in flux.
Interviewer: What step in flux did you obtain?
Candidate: 6.5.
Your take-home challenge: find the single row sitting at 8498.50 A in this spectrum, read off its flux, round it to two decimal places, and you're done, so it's 25.77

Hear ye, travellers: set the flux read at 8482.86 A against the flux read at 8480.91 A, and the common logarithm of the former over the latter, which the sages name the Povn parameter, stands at 0.052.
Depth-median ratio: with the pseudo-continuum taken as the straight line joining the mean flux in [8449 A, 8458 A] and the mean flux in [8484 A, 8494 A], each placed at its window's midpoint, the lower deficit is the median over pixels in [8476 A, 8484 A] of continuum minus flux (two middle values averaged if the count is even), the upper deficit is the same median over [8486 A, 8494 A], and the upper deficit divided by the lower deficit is -0.5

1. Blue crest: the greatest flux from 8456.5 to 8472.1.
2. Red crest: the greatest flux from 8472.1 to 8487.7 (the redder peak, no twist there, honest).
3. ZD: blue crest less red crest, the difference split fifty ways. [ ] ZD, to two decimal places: 0.12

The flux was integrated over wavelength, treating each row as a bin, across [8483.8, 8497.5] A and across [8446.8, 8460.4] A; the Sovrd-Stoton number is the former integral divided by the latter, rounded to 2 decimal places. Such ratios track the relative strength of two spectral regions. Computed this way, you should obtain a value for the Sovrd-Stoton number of 0.98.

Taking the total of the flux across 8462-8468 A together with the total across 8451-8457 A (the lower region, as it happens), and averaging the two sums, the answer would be 82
